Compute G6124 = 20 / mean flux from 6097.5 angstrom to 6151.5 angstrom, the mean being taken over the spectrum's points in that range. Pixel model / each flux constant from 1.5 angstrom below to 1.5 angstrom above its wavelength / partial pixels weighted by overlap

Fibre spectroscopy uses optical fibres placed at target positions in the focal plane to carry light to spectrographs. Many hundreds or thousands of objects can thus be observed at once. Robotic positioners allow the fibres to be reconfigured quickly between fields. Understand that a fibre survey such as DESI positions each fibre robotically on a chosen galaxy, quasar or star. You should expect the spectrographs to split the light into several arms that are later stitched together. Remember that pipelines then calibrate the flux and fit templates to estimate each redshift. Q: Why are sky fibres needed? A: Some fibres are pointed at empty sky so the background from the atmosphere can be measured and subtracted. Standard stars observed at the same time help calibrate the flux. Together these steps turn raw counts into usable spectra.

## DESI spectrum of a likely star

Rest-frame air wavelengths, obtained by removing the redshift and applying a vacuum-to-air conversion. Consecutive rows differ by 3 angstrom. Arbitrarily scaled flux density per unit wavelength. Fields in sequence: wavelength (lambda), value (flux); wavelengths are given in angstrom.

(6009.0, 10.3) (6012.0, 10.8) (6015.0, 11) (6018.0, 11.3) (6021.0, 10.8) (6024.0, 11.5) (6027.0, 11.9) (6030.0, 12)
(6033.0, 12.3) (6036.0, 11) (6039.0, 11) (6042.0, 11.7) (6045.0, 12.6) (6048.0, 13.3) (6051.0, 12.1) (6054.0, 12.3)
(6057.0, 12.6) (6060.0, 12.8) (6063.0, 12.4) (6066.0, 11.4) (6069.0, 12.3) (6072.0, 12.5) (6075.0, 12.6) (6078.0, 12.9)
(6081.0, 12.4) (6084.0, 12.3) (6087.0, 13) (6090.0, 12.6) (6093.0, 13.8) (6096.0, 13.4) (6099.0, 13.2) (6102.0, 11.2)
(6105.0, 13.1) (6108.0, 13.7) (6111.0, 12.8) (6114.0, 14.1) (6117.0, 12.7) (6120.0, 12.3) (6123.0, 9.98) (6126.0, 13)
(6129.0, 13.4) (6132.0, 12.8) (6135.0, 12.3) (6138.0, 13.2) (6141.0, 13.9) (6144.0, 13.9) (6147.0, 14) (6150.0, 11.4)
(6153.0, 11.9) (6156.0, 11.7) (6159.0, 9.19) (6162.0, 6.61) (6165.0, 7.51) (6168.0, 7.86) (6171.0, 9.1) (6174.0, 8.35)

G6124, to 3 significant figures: 1.56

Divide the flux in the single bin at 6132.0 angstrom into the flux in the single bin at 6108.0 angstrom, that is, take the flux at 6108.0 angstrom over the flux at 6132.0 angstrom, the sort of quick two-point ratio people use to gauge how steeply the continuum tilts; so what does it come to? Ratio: 1.07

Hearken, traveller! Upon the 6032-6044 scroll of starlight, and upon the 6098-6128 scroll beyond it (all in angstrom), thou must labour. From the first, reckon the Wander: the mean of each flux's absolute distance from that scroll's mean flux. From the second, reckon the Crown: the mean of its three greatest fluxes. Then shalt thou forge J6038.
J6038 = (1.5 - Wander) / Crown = 0.0732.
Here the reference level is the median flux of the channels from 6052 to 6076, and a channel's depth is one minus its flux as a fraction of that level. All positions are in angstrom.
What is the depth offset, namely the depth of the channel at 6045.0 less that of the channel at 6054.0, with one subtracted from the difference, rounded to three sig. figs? -1.02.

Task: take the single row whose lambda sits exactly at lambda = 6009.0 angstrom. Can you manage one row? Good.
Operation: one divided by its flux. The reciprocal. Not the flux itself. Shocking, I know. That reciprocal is 0.097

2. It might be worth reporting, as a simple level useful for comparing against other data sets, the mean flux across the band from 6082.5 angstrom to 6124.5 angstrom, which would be 12.7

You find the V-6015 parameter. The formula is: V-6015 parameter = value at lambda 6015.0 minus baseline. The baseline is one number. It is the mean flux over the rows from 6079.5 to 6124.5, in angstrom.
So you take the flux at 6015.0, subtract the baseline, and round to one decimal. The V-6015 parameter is -1.7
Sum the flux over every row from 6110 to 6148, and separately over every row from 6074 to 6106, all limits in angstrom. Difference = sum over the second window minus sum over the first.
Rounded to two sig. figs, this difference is -28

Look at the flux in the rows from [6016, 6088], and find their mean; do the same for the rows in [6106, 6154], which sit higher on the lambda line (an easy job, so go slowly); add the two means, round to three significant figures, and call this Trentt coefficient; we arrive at 25.0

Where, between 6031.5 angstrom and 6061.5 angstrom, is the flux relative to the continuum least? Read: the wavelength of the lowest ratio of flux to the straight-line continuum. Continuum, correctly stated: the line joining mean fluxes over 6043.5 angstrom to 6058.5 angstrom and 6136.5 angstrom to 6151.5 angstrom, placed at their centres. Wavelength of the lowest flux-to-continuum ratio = 6039.0 angstrom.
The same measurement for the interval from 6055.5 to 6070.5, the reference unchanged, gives 6066.0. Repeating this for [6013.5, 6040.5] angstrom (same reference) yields 6021.0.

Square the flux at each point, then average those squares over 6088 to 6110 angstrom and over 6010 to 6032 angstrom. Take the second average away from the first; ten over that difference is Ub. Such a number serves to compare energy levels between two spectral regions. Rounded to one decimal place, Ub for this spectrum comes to 0.2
